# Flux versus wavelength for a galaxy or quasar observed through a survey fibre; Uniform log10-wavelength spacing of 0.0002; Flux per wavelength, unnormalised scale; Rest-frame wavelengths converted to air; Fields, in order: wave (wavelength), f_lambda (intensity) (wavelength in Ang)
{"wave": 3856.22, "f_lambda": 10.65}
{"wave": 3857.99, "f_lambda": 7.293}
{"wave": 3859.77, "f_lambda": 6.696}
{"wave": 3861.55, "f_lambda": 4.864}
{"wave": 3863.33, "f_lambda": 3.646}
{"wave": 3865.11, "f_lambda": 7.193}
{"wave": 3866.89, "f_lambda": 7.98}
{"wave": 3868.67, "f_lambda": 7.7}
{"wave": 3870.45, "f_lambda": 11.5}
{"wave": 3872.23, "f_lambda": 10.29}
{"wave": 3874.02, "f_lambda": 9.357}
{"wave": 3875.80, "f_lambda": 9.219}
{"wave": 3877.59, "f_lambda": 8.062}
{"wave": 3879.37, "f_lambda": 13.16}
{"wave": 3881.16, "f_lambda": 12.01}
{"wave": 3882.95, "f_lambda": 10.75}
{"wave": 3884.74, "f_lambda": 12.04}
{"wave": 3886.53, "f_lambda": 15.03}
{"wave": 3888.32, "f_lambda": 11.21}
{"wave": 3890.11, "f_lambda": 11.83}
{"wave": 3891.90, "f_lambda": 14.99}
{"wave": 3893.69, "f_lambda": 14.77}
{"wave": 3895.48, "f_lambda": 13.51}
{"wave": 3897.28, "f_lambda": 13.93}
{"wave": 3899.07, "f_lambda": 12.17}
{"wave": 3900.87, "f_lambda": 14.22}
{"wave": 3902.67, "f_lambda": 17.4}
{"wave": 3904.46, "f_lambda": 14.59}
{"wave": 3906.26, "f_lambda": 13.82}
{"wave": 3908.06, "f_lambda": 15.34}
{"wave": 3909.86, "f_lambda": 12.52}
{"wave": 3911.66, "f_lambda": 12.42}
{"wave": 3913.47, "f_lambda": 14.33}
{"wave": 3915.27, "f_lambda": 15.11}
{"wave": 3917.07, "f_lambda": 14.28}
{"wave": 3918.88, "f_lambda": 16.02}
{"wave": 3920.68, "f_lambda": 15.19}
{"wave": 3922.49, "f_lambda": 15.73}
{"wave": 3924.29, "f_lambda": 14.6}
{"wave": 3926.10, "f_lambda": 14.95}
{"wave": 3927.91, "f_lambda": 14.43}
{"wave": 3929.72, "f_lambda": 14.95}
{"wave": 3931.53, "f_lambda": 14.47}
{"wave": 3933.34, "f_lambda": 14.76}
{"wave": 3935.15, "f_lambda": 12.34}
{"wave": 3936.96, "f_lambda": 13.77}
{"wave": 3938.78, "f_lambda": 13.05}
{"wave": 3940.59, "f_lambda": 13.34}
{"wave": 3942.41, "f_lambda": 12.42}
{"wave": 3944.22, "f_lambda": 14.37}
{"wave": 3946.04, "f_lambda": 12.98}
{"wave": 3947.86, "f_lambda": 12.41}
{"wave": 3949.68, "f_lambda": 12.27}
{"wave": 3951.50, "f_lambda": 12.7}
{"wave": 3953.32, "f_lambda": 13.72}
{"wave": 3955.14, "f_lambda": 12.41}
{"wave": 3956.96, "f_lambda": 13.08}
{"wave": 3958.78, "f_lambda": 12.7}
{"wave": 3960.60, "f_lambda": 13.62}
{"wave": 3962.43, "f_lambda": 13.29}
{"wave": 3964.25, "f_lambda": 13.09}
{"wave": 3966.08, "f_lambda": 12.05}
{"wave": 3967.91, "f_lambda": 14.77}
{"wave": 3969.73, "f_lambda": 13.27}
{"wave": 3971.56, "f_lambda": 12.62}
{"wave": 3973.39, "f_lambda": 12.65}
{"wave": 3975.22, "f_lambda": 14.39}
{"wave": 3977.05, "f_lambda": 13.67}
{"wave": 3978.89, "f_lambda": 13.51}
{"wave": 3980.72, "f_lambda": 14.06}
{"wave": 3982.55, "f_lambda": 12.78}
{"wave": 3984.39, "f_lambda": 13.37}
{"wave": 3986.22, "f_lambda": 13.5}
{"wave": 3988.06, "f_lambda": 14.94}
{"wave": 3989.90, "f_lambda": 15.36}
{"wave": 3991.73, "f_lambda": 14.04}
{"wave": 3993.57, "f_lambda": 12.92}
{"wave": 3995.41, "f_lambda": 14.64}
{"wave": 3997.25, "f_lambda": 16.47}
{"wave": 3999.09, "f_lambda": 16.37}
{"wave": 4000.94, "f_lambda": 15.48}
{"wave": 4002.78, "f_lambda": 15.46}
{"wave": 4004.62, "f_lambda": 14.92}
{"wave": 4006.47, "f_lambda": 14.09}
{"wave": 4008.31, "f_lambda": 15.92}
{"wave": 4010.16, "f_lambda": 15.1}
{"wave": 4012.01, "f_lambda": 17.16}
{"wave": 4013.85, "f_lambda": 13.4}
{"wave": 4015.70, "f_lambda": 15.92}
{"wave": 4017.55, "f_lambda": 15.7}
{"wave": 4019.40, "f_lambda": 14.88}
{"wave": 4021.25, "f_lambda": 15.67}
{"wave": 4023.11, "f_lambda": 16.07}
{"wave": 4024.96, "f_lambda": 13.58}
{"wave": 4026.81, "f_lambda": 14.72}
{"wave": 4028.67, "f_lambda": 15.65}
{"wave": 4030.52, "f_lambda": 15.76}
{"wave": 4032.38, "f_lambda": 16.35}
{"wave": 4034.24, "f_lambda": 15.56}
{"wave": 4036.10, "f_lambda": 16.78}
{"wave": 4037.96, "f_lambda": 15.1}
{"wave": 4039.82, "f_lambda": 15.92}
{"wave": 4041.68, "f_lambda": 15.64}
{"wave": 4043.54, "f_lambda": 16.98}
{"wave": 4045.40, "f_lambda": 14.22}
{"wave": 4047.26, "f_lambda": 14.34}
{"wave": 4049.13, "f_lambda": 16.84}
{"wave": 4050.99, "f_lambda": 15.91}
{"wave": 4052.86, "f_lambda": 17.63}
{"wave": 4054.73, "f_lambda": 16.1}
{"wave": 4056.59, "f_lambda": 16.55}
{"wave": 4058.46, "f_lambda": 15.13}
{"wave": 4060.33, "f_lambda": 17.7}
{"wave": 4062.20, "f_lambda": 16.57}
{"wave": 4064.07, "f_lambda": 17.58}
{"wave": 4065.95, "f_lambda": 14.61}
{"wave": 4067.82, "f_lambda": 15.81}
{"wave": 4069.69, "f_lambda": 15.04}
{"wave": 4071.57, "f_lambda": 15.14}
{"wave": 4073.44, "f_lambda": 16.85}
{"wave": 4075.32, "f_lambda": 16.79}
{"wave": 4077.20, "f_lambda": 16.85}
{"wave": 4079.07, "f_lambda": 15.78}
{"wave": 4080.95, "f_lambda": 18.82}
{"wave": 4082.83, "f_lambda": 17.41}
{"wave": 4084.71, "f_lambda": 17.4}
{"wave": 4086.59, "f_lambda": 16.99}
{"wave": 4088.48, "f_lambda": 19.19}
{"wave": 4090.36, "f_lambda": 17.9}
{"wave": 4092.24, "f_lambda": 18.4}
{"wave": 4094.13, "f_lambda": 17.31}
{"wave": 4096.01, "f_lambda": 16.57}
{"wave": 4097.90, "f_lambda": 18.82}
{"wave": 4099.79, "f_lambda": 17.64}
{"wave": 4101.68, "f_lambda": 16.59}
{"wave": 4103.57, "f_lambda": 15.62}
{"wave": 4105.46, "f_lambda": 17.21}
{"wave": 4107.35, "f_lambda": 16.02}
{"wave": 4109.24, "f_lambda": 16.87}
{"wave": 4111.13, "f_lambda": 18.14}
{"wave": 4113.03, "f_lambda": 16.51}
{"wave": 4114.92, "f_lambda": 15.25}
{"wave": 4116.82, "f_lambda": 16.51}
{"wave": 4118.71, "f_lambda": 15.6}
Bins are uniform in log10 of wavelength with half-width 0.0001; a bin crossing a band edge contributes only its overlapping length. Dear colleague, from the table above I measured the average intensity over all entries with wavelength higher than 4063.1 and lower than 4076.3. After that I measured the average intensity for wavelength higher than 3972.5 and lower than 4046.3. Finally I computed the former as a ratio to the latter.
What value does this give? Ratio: 1.07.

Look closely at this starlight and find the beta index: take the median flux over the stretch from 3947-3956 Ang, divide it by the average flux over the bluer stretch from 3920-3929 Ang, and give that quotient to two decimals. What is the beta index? 0.83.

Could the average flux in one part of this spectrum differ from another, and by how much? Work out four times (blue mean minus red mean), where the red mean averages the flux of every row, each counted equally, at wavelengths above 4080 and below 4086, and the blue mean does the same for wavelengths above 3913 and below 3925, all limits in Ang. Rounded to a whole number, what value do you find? -11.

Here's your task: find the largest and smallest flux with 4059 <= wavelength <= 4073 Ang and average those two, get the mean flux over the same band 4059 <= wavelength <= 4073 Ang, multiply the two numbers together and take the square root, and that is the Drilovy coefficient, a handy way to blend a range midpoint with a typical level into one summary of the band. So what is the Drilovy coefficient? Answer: 16.1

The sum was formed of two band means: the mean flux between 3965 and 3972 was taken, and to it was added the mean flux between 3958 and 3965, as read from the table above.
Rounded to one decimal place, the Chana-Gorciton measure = 26.4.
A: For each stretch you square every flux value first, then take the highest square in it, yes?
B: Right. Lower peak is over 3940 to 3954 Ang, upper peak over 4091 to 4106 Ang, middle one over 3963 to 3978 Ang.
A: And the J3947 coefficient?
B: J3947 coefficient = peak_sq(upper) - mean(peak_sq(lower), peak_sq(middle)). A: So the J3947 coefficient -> 142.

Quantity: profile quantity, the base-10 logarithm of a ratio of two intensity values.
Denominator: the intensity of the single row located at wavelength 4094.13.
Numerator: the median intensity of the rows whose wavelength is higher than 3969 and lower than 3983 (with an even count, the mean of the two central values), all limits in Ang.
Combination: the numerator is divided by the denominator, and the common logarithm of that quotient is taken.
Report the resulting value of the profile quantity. -0.11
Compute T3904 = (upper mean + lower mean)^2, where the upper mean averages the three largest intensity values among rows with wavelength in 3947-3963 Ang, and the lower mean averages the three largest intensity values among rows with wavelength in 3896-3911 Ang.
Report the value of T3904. 860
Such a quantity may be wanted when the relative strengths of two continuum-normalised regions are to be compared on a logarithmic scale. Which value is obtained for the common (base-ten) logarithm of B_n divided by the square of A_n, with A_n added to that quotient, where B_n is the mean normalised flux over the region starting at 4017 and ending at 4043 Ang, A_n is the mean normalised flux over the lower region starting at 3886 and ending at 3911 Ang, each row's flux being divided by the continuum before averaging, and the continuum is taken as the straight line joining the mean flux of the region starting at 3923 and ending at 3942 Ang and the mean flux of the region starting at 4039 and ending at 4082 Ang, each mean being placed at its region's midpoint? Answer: 0.292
